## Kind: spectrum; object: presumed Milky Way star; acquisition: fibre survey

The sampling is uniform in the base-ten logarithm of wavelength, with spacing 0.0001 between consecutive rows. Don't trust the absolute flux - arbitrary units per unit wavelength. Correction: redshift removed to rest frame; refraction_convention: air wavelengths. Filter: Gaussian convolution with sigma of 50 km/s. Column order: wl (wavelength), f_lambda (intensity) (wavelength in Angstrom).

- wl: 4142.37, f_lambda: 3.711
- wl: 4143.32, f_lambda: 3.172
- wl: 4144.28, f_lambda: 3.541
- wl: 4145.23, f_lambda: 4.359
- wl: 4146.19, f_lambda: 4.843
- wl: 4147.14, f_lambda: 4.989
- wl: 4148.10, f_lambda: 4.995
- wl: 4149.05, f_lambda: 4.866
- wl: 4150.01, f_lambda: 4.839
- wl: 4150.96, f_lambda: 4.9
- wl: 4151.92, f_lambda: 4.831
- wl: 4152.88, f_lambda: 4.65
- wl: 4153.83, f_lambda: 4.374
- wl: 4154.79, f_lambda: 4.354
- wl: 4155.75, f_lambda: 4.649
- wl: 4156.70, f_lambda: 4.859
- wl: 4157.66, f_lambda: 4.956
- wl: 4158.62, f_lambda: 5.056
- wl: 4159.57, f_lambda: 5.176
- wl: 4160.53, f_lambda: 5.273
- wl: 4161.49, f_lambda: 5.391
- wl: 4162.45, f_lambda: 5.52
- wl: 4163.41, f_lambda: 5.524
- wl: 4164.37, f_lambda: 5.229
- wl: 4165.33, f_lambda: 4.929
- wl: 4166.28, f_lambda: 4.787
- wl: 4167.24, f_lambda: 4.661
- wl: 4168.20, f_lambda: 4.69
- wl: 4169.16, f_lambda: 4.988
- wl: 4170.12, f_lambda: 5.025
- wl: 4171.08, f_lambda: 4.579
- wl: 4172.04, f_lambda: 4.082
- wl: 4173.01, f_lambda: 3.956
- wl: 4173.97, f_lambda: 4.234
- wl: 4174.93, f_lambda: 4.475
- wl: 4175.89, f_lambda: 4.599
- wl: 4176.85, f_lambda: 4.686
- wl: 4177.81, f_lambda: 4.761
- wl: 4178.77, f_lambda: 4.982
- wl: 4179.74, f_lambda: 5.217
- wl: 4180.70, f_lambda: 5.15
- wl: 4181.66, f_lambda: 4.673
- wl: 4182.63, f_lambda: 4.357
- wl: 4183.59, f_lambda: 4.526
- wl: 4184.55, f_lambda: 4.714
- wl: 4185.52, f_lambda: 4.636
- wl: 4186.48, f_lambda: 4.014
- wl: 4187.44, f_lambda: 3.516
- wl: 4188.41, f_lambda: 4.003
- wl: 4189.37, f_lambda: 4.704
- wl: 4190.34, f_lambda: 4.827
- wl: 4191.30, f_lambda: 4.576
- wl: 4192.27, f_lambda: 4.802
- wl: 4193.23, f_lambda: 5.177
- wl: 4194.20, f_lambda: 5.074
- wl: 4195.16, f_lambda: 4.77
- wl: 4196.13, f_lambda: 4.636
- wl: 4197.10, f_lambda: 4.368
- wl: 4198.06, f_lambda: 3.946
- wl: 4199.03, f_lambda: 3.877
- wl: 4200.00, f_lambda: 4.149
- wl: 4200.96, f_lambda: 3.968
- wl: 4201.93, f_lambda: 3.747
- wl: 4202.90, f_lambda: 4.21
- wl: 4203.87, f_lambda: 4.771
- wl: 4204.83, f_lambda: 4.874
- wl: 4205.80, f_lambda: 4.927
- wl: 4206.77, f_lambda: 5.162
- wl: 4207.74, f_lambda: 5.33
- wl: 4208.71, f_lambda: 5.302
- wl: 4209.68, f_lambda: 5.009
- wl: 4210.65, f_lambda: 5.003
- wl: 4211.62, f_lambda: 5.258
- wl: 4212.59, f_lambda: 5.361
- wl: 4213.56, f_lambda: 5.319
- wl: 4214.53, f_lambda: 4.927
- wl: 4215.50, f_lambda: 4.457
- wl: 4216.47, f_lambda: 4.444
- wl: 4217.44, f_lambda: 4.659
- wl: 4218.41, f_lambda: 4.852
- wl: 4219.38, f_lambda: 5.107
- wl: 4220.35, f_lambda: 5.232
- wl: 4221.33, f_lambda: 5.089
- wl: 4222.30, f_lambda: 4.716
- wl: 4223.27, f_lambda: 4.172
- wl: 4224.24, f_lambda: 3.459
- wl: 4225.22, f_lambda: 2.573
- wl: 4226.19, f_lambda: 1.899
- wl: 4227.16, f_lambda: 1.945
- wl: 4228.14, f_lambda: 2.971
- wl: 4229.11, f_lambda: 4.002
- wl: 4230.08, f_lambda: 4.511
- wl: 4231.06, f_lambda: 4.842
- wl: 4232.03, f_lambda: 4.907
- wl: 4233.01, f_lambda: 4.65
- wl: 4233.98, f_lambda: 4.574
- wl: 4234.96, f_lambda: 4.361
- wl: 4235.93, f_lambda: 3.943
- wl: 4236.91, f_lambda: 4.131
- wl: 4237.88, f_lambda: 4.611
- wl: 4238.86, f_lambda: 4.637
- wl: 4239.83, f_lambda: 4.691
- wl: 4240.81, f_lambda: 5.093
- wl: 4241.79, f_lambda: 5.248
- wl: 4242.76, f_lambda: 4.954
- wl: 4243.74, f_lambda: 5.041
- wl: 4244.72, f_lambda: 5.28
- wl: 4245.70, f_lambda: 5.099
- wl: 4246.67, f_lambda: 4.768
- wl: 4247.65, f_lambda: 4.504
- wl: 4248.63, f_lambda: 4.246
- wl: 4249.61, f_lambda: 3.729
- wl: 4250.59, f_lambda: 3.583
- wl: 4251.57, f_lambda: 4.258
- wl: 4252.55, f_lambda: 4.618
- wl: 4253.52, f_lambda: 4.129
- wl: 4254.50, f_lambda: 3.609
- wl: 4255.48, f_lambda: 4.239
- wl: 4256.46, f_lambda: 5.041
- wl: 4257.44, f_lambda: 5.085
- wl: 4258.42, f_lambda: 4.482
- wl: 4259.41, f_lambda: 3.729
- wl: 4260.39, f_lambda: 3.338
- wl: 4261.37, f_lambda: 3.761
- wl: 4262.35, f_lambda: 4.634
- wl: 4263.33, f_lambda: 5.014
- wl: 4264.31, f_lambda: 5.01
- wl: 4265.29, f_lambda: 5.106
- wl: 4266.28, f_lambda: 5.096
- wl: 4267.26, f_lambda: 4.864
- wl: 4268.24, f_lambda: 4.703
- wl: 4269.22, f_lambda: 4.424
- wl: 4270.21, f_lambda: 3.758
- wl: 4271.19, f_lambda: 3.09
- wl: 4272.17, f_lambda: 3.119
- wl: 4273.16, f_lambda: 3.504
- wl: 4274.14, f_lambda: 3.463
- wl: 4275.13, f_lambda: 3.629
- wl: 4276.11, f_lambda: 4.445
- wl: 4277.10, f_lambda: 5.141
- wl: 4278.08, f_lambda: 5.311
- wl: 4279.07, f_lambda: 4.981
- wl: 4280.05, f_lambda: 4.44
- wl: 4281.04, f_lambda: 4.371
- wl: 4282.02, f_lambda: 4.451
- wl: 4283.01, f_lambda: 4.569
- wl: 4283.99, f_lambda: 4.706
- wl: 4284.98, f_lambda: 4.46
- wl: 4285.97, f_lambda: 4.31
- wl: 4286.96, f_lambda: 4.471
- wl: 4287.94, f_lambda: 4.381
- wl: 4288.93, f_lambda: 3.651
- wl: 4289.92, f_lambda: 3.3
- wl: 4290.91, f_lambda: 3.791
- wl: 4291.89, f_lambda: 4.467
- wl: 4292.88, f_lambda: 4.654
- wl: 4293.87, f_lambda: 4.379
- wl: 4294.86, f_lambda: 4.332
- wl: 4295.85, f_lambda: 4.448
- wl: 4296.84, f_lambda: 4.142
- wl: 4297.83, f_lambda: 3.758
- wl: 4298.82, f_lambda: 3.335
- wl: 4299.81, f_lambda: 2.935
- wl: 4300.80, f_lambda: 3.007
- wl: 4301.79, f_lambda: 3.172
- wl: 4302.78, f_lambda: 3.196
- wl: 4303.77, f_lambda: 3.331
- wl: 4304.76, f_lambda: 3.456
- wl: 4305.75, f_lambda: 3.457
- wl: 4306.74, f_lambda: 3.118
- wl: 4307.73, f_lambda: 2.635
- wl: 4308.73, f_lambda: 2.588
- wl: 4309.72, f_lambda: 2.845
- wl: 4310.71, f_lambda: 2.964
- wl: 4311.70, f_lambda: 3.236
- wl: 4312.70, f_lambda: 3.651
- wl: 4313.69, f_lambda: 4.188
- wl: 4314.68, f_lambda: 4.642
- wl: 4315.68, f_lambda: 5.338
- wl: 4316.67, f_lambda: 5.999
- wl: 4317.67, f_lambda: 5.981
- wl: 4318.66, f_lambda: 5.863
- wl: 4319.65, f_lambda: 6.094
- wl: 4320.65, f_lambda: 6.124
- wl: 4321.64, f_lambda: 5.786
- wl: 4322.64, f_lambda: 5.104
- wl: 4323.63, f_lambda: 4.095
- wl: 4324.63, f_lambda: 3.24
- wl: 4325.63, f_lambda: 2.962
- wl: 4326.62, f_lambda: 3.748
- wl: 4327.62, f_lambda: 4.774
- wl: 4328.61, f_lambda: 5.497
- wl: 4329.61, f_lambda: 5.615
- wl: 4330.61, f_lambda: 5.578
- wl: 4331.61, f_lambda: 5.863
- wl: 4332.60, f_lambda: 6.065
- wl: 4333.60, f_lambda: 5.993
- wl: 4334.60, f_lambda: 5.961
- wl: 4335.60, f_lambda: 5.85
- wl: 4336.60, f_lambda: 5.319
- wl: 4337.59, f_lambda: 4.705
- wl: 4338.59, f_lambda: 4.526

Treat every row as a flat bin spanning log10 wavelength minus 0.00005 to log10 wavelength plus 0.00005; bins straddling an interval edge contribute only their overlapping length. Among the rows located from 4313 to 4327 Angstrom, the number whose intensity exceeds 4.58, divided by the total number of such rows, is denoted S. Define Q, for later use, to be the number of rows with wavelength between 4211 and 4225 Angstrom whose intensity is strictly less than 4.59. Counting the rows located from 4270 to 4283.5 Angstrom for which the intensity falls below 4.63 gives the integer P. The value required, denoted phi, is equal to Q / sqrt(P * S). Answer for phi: 1.5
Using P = 11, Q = 4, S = 0.64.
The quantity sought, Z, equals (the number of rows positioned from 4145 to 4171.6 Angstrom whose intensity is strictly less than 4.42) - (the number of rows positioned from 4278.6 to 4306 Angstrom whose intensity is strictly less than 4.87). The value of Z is -24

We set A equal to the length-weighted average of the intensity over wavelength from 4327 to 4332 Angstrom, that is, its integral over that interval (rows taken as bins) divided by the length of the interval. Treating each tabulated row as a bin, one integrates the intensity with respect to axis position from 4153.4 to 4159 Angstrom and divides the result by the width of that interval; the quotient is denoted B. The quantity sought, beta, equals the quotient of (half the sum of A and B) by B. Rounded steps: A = 5.4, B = 4.7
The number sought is 1.08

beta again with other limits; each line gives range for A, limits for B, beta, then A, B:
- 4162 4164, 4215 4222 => 1.07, 5.5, 4.8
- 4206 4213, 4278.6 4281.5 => 1.06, 5.2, 4.6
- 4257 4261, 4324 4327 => 1.12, 4.1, 3.3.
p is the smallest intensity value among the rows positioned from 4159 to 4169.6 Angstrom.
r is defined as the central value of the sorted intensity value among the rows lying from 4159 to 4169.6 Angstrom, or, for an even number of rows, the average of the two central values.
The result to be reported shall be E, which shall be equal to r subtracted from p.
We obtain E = -0.5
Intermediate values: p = 4.661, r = 5.2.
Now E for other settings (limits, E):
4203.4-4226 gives -2.4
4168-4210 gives -1.2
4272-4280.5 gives -1.3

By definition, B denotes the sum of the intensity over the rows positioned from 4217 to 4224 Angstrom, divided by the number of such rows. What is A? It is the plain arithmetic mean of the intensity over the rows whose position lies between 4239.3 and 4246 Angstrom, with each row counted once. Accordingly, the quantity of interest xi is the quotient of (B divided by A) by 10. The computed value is 0.10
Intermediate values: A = 5.1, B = 4.83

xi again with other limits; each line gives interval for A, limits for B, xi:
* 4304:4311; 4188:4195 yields 0.16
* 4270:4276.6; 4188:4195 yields 0.13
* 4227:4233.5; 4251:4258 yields 0.11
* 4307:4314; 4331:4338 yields 0.18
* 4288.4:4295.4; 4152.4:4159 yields 0.12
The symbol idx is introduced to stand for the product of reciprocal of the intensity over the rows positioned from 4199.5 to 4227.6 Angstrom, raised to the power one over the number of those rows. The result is 0.230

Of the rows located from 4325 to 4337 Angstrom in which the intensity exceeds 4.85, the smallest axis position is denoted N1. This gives 4328.61 Angstrom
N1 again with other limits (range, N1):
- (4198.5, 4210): 4204.83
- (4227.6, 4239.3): 4232.03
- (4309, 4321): 4315.68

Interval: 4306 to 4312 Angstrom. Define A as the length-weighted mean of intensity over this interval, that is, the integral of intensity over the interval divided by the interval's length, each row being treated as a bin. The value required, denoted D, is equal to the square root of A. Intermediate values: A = 2.91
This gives 1.71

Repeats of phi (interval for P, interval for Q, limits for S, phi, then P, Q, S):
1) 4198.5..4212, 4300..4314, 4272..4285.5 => 11.7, 5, 14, 0.29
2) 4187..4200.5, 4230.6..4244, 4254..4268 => 2.0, 7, 4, 0.57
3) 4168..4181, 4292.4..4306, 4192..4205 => 7.5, 6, 13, 0.50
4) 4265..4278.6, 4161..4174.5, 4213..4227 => 1.9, 8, 4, 0.57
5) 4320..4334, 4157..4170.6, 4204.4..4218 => 0.0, 4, 0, 0.86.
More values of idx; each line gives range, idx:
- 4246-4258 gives 0.233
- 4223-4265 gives 0.240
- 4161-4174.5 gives 0.208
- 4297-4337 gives 0.237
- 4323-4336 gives 0.205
